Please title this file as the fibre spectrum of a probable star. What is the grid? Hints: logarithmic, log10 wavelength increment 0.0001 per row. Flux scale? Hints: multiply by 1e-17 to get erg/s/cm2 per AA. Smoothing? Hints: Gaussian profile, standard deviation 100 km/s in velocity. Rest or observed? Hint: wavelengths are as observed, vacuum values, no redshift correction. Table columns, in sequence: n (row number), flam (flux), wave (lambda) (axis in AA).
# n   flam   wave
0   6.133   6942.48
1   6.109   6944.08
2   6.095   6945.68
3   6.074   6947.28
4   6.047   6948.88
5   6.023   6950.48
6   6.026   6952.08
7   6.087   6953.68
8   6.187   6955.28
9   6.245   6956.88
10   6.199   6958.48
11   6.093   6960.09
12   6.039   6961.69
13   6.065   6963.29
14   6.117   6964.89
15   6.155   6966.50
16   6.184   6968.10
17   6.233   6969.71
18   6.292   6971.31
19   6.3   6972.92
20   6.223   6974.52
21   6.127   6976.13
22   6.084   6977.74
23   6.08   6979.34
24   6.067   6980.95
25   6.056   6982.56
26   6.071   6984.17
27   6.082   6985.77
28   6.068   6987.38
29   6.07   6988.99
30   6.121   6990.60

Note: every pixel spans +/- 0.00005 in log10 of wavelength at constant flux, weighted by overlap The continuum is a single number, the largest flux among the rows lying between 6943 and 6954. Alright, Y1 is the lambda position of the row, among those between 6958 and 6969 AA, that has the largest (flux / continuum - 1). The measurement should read 6958.48 AA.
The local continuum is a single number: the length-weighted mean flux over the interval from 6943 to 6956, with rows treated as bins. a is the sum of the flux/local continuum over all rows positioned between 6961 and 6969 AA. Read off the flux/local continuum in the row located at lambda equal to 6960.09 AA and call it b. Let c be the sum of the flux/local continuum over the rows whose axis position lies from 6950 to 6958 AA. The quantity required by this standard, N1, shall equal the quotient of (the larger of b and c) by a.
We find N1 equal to 1.00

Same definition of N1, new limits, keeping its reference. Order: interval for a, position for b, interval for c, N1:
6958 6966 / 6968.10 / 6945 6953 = 0.99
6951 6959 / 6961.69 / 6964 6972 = 1.01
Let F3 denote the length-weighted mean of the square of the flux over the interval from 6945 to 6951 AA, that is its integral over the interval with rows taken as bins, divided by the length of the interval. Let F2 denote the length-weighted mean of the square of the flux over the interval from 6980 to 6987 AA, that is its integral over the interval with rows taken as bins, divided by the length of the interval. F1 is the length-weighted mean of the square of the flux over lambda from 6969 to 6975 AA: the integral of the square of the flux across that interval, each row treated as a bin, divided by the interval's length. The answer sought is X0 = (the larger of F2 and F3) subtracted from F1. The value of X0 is 2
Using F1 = 39.3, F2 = 36.8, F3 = 36.7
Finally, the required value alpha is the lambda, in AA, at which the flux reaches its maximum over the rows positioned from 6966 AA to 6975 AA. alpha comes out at 6972.92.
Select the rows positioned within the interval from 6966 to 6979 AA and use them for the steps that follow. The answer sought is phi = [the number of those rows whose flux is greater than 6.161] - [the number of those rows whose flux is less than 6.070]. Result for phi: 5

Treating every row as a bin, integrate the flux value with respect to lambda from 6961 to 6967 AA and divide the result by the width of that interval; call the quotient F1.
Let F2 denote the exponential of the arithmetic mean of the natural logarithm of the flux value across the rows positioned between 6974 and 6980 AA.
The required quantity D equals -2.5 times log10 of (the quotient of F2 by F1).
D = -0.0063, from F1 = 6.09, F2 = 6.13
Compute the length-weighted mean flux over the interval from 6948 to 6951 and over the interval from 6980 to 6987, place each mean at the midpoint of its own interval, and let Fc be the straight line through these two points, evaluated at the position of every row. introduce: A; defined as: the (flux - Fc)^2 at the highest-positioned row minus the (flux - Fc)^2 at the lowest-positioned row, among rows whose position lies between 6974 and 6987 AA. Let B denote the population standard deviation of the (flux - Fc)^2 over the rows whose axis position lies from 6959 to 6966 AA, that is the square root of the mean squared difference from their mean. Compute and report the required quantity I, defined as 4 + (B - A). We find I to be 4.03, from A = -0.026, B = 0.002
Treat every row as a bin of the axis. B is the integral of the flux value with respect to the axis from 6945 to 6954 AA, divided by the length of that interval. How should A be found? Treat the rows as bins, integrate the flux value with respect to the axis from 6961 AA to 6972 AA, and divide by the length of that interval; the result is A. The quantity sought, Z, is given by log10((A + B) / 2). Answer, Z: 0.786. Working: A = 6.16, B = 6.06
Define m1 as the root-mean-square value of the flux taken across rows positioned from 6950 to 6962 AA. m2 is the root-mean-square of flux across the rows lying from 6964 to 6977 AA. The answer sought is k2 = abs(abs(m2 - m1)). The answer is 0.09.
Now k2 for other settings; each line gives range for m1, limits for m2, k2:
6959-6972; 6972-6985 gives 0.02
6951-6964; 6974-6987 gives 0.02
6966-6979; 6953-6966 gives 0.07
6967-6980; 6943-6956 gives 0.11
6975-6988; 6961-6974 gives 0.09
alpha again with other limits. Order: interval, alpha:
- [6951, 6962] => 6956.88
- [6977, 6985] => 6977.74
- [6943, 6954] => 6944.08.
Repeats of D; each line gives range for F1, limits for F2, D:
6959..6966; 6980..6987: 0.0025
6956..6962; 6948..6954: 0.0189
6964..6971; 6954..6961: 0.0000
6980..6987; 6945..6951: 0.0017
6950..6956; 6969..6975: -0.0311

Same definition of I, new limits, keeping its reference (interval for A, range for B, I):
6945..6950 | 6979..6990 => 4.00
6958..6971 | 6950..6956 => 4.00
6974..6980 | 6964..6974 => 4.05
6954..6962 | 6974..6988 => 4.03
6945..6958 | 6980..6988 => 3.96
